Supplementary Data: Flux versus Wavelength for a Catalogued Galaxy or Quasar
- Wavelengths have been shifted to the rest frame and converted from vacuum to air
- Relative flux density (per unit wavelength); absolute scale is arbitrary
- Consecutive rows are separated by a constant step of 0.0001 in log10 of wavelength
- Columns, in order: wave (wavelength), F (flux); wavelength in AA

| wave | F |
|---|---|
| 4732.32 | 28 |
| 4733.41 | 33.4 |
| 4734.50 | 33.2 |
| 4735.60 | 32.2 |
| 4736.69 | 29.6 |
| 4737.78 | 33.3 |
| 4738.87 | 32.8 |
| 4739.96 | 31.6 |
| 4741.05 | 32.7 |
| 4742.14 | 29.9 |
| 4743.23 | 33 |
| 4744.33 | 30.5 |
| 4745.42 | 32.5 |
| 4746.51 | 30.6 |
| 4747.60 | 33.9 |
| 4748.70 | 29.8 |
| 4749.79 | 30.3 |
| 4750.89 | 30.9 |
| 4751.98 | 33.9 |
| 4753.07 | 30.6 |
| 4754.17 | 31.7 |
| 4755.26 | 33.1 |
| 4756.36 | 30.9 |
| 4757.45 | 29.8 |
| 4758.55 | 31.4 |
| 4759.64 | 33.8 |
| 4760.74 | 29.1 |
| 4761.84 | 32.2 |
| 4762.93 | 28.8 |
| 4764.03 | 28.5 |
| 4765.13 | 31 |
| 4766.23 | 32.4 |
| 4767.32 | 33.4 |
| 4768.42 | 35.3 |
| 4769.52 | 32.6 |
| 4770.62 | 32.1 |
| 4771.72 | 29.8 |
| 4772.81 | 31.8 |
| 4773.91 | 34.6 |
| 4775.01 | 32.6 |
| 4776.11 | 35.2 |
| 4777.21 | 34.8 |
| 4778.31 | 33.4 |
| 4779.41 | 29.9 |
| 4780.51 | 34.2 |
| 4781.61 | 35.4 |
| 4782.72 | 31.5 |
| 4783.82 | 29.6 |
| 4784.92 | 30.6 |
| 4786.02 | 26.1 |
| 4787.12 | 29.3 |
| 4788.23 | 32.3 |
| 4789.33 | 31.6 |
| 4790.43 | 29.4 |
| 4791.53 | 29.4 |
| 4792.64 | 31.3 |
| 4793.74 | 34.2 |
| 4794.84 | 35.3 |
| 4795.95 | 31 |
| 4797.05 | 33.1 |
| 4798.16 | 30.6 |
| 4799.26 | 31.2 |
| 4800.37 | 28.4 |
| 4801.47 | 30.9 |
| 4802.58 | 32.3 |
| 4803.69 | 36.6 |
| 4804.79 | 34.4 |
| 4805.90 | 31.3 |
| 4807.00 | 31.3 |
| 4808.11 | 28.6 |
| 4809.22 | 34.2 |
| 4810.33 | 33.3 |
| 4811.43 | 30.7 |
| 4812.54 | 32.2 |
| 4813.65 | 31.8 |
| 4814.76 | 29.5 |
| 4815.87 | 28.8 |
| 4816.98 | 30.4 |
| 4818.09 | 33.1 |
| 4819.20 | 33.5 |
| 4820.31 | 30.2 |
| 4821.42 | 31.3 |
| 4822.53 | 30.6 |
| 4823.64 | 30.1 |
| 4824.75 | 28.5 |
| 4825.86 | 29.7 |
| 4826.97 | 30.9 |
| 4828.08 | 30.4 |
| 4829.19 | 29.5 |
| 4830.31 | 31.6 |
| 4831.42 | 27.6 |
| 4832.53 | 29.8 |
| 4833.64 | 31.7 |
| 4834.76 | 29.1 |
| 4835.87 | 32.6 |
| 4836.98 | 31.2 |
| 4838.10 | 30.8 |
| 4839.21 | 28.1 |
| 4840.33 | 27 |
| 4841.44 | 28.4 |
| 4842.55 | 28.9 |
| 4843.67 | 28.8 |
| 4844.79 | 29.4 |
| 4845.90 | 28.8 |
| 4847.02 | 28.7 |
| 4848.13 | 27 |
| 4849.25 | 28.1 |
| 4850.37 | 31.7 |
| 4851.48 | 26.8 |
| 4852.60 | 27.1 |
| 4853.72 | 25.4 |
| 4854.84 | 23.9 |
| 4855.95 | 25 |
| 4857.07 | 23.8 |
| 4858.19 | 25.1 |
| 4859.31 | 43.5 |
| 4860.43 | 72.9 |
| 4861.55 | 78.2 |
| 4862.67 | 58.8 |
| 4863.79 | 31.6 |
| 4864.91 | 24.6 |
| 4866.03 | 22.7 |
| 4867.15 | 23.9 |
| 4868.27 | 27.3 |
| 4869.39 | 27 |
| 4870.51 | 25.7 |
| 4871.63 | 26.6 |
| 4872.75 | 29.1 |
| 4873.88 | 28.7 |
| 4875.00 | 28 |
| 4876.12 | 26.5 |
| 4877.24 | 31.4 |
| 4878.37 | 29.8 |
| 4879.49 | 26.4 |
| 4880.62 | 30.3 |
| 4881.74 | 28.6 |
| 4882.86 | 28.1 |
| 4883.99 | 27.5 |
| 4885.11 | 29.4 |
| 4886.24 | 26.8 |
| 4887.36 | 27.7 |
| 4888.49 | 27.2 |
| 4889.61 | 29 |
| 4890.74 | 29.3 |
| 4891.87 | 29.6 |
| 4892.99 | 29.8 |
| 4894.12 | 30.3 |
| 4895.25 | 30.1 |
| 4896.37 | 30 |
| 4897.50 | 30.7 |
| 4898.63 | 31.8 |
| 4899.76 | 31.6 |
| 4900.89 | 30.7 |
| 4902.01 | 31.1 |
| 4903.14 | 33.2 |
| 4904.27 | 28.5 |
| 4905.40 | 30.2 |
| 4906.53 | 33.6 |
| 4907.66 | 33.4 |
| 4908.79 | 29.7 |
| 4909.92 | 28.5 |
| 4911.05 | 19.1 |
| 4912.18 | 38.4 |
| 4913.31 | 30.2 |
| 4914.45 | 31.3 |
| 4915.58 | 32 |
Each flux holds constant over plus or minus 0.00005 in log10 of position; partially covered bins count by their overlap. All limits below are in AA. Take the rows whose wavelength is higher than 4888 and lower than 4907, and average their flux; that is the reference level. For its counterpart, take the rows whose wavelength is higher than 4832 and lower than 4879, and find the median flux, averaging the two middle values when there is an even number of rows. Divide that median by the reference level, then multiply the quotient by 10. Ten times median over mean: 9.4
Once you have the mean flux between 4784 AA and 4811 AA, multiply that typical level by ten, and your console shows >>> 315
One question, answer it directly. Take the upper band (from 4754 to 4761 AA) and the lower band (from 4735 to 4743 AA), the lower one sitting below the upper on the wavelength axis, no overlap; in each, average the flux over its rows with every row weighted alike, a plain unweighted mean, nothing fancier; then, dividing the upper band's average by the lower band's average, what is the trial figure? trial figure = 0.99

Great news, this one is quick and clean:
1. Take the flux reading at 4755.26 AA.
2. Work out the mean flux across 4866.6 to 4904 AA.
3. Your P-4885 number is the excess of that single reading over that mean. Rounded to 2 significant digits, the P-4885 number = 4.2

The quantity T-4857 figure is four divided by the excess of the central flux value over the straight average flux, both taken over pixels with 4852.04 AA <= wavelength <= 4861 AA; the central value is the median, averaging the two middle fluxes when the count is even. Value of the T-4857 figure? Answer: 0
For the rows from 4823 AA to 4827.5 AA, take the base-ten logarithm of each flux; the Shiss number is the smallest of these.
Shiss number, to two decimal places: 1.45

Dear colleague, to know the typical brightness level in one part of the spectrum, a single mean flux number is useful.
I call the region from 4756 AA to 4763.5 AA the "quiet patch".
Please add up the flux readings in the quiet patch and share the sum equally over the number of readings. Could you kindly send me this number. 30.9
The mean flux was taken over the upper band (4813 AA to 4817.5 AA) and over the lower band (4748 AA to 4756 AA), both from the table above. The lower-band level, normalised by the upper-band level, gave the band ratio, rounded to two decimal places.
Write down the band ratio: 1.04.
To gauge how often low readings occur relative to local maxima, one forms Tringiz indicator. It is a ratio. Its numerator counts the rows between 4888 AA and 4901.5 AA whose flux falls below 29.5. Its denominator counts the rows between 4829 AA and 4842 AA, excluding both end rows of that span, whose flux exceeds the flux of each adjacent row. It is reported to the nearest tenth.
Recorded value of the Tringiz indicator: 1.0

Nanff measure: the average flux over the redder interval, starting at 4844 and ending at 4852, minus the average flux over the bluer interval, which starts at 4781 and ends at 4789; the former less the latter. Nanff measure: -2.0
